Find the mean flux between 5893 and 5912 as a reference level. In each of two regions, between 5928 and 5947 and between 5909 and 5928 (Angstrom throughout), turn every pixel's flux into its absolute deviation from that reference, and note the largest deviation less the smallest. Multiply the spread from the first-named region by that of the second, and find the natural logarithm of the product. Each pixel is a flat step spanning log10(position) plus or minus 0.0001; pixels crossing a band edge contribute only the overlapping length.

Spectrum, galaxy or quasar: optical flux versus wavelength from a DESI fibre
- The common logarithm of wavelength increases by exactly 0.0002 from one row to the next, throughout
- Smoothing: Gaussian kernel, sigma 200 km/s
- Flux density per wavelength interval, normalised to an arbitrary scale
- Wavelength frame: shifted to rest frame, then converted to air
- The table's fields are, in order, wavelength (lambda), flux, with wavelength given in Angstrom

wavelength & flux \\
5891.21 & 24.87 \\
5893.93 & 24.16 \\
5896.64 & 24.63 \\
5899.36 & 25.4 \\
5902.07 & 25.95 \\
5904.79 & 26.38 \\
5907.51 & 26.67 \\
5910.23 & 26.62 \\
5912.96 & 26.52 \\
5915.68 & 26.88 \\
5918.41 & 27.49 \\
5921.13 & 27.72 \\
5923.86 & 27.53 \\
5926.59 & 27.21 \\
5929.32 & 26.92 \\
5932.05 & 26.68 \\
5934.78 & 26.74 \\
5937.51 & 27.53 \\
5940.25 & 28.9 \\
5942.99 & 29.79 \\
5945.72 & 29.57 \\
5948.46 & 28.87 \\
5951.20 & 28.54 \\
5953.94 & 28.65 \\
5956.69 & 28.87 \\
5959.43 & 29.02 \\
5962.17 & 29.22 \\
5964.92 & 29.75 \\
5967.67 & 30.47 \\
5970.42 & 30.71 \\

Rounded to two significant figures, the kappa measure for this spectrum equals 1.3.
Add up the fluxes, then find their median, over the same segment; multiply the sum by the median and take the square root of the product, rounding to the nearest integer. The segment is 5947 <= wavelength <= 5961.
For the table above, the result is 64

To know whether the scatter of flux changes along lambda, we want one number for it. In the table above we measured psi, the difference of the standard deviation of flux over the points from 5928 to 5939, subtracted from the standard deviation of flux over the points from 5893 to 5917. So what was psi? 0.6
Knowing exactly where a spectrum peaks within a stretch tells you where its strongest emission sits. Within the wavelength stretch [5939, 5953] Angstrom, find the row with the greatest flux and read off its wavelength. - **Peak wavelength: 5942.99 Angstrom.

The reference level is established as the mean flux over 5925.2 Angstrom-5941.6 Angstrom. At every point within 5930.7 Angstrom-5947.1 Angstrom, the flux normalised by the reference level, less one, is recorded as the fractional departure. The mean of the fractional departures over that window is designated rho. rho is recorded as 0.032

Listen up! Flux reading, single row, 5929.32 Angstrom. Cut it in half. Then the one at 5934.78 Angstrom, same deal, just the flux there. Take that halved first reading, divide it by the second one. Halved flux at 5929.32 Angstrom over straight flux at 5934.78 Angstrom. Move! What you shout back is 0.50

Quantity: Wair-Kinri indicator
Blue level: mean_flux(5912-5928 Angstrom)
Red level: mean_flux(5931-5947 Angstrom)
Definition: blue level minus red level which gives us -1.0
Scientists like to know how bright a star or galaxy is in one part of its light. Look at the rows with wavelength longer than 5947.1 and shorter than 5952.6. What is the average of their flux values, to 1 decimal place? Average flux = 28.7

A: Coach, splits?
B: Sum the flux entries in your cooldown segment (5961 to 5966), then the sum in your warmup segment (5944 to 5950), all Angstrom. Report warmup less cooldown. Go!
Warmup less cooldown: -0.5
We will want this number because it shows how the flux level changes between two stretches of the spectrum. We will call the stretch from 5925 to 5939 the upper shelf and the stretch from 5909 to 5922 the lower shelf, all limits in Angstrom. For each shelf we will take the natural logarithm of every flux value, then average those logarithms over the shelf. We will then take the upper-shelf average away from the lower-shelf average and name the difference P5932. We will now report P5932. 0.00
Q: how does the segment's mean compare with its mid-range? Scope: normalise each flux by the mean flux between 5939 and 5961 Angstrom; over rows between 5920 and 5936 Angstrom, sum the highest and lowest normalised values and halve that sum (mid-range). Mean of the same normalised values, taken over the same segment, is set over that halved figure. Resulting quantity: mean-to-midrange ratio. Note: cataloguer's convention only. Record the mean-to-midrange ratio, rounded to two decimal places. 1.00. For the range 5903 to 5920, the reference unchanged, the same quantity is 0.99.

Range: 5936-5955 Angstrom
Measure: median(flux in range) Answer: 28.9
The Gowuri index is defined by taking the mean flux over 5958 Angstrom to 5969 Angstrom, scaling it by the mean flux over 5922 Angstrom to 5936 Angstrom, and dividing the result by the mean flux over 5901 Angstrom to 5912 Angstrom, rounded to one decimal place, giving 30.3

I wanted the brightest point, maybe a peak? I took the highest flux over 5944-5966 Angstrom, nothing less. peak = 29.75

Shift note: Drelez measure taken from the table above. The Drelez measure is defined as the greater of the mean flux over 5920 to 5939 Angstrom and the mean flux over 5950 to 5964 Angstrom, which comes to 28.9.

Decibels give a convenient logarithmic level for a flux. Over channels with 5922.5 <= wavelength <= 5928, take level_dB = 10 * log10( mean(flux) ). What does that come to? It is 14.4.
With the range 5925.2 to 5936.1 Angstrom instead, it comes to 14.3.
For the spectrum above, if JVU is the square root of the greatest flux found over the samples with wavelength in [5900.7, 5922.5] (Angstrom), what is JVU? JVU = 5.26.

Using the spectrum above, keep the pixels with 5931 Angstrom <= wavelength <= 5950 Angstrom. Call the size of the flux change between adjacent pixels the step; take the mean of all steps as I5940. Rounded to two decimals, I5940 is 0.67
